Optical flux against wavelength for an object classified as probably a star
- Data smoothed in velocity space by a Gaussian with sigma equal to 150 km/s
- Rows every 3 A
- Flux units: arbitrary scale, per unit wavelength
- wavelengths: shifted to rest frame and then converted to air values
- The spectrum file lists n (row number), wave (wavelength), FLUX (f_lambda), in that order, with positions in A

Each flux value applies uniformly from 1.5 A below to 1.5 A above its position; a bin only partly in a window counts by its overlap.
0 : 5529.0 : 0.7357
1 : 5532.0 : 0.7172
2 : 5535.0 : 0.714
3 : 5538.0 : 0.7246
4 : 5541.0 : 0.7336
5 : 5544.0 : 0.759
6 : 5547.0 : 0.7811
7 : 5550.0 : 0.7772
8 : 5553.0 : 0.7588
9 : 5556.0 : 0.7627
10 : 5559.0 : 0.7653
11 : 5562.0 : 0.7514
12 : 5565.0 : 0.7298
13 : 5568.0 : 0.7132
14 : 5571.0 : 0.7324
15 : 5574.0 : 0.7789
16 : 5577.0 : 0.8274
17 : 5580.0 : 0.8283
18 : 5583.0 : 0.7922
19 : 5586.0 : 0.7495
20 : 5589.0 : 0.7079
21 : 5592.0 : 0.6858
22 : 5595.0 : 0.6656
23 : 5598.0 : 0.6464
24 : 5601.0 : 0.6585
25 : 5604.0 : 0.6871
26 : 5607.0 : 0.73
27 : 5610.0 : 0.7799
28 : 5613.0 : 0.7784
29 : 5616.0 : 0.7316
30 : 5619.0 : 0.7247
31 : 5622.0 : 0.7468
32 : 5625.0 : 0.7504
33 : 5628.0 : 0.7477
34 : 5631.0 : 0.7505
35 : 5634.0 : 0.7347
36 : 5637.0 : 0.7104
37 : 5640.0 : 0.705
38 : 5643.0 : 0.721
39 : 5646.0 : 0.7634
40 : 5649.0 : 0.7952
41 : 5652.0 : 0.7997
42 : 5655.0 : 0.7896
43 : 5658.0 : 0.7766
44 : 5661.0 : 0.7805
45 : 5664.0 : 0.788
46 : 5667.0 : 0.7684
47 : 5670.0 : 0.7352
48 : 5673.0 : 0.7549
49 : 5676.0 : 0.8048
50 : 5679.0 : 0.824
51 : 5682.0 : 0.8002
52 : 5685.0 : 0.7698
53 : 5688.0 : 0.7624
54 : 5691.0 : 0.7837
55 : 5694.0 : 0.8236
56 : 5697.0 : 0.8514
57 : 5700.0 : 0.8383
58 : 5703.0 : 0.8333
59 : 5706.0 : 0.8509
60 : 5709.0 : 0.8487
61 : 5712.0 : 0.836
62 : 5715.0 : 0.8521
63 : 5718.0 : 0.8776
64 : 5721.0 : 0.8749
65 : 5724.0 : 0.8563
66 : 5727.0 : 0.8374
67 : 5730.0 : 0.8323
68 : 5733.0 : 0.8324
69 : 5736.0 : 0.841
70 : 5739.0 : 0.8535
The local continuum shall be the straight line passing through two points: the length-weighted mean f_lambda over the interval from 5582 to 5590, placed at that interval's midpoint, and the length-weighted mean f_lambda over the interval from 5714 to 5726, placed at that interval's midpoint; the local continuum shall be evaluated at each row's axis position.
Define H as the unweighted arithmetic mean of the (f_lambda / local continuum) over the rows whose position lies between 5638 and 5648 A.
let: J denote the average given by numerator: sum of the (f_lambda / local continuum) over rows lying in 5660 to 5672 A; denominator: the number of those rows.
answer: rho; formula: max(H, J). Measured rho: 0.94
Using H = 0.91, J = 0.94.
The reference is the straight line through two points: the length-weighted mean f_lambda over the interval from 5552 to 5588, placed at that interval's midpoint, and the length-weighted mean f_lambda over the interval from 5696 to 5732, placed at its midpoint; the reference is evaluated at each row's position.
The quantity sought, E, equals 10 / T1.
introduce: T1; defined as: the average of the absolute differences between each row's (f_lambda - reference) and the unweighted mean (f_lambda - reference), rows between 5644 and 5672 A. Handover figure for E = 632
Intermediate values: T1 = 0.016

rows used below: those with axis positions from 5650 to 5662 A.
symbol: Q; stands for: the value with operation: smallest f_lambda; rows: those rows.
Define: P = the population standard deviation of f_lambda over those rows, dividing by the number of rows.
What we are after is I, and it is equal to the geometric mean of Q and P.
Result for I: 0.08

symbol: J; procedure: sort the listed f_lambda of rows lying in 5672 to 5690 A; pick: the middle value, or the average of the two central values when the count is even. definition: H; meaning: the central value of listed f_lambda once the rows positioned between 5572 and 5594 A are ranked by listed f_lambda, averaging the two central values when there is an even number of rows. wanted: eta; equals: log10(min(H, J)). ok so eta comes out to -0.109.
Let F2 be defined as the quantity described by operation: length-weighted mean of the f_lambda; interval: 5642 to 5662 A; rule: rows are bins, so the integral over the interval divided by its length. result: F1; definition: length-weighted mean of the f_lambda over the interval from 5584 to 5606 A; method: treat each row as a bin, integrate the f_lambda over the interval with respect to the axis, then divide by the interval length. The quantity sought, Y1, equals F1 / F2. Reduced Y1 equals 0.89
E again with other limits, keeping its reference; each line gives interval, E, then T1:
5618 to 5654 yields 460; 0.022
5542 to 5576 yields 489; 0.020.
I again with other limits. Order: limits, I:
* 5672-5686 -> 0.14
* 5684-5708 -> 0.16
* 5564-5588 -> 0.17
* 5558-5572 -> 0.11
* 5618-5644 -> 0.11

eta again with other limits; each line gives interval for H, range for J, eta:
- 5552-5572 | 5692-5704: -0.124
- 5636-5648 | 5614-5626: -0.145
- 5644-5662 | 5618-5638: -0.127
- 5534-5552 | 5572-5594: -0.127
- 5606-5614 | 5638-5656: -0.110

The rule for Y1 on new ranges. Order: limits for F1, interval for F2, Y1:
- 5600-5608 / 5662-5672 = 0.90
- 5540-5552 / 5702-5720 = 0.90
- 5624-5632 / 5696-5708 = 0.89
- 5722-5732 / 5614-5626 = 1.14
